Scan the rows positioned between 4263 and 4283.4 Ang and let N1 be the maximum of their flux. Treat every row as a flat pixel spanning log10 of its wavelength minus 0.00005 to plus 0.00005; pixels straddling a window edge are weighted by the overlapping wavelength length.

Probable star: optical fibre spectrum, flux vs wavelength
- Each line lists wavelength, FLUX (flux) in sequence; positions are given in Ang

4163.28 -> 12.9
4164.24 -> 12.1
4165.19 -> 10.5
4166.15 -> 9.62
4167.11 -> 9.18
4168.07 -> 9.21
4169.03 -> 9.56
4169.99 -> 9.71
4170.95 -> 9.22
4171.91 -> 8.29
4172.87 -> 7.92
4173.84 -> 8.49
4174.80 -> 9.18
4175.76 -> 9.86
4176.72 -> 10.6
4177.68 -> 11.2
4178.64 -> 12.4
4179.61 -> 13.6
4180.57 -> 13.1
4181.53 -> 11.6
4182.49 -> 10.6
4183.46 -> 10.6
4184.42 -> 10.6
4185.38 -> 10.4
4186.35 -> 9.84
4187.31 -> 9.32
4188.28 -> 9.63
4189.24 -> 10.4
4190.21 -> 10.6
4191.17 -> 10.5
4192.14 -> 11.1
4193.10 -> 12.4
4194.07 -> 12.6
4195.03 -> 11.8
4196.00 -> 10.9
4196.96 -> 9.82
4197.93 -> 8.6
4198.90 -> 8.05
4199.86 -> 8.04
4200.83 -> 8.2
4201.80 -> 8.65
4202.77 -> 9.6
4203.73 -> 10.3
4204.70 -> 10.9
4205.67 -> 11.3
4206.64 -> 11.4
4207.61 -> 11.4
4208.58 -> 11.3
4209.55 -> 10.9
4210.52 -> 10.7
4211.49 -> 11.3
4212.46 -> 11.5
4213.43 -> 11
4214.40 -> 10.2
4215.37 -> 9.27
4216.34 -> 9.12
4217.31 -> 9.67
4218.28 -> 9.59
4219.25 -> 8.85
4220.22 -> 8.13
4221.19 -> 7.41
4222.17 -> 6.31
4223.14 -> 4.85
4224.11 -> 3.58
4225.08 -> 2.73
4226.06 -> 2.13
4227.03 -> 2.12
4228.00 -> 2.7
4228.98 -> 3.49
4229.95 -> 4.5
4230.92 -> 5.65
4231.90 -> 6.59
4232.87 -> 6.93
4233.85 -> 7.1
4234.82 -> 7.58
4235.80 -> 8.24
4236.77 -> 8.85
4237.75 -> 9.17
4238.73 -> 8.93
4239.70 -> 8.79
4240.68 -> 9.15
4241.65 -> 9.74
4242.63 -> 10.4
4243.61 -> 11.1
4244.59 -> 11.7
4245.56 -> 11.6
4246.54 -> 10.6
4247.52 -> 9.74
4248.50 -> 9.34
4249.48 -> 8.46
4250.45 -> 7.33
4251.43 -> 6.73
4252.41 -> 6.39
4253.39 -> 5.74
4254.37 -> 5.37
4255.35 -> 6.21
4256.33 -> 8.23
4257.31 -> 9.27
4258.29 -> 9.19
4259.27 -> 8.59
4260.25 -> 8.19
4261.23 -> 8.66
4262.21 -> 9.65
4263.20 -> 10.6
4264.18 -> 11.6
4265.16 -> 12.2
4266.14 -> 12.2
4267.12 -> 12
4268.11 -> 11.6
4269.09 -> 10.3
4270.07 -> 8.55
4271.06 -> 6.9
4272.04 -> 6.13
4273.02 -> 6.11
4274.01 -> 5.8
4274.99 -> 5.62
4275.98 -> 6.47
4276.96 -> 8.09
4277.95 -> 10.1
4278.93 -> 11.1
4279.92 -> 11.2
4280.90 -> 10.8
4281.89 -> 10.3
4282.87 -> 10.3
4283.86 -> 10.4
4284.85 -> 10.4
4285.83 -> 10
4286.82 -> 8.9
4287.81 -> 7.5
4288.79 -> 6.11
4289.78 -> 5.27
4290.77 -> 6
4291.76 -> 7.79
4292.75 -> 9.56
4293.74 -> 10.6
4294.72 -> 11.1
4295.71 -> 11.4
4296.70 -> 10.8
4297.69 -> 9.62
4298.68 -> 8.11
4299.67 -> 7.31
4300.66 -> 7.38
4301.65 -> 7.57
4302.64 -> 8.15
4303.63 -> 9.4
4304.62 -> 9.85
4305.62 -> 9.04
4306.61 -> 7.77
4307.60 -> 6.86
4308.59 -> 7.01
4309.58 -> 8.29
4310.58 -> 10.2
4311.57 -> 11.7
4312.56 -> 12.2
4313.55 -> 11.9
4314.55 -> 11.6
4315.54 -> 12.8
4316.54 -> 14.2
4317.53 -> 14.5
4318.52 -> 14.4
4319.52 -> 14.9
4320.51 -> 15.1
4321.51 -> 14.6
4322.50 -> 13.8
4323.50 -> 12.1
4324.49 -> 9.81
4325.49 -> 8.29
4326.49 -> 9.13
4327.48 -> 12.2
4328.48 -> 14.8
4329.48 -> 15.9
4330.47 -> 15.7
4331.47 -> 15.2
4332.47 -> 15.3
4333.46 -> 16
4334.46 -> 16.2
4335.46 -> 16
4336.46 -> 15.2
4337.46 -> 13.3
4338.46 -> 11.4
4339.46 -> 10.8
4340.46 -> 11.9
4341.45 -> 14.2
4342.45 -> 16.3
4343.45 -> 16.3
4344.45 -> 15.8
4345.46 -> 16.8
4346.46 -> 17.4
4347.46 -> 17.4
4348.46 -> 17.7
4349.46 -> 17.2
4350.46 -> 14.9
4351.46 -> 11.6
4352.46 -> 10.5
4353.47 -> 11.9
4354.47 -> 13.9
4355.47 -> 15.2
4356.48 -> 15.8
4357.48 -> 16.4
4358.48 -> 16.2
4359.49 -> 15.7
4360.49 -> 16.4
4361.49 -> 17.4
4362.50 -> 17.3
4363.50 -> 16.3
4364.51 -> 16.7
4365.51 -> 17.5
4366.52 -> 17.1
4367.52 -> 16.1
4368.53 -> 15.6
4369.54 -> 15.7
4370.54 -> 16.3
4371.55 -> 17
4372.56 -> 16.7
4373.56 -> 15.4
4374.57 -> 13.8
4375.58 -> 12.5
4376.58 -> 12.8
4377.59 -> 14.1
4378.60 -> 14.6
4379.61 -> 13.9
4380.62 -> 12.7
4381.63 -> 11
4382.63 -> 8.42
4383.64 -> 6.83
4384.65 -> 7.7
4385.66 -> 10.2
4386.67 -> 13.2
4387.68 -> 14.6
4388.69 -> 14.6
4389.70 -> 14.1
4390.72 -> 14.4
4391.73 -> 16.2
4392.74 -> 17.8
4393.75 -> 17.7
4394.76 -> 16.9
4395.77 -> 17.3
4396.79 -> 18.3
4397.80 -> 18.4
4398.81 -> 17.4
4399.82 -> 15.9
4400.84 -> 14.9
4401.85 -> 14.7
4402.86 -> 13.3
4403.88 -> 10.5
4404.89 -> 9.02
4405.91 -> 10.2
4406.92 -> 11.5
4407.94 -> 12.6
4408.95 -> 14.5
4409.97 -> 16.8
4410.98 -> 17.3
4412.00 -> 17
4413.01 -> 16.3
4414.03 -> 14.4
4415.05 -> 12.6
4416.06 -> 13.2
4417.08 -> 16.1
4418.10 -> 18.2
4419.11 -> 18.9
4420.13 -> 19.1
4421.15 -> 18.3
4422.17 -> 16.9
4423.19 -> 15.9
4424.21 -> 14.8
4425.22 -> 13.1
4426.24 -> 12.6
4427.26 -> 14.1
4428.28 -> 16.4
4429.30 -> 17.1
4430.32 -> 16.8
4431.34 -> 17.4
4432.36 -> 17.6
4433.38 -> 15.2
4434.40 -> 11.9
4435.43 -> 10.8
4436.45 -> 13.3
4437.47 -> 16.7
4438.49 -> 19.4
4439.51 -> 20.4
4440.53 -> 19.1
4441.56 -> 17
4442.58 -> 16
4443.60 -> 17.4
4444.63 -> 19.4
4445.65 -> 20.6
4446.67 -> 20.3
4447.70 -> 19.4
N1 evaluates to 12.2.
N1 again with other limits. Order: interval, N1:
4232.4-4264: 11.7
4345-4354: 17.7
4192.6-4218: 12.6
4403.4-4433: 19.1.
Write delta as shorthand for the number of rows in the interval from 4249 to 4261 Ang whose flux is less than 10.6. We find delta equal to 12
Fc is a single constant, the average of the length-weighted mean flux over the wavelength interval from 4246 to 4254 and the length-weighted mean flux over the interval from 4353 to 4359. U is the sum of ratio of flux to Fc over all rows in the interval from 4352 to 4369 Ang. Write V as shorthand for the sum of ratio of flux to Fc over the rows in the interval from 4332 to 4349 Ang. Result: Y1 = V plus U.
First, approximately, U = 23.2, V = 22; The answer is 46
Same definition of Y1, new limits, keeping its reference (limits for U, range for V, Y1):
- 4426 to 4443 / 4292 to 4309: 37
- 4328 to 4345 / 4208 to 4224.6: 35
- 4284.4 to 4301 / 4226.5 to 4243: 23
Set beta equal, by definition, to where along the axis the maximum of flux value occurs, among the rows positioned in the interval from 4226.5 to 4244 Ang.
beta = 4243.61 Ang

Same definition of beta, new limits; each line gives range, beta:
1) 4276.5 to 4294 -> 4279.92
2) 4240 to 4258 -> 4244.59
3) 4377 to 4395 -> 4392.74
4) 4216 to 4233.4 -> 4217.31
